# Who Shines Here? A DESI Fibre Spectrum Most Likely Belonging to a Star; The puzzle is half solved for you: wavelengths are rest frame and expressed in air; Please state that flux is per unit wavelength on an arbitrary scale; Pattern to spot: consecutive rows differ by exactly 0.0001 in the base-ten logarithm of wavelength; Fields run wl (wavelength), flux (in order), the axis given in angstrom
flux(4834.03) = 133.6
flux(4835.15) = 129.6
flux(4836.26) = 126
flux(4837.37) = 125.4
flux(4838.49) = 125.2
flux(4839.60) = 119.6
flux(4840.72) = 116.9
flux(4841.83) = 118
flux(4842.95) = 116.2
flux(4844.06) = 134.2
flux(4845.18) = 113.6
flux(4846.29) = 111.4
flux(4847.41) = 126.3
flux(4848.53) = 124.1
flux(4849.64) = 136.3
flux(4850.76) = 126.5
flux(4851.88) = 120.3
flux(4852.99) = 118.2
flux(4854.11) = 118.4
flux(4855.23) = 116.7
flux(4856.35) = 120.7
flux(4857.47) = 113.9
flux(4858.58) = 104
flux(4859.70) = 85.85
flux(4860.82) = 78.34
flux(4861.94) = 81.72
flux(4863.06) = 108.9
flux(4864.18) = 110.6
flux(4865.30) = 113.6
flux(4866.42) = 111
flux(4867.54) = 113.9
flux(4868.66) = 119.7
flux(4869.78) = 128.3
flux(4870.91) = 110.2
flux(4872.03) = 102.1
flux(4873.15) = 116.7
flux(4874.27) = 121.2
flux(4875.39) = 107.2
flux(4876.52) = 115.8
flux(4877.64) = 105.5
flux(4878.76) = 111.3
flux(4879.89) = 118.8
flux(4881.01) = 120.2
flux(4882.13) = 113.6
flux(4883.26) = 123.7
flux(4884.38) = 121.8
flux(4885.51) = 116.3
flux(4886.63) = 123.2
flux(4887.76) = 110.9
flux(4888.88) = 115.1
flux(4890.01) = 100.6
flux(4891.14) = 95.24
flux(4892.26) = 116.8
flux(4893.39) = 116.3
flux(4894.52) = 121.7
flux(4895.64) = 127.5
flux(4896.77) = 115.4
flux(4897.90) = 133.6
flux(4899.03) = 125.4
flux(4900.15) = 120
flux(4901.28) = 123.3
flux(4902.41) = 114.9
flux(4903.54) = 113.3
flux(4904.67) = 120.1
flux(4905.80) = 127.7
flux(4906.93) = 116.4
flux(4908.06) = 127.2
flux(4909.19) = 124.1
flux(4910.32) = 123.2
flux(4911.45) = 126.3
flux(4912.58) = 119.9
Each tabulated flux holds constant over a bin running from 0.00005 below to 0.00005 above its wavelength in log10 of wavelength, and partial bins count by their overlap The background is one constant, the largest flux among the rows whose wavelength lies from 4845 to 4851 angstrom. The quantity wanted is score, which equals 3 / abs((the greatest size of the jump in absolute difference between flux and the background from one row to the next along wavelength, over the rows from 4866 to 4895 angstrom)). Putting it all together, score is 0.14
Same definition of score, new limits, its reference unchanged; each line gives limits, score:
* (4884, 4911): 0.14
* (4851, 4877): 0.11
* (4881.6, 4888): 0.24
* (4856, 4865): 0.11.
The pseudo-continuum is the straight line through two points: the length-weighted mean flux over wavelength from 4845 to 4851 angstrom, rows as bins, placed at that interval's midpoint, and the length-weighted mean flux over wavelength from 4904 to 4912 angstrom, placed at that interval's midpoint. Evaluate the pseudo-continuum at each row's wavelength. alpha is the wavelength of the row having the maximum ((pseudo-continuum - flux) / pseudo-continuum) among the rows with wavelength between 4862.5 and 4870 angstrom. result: 4863.06 angstrom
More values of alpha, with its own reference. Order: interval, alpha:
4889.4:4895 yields 4891.14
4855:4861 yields 4860.82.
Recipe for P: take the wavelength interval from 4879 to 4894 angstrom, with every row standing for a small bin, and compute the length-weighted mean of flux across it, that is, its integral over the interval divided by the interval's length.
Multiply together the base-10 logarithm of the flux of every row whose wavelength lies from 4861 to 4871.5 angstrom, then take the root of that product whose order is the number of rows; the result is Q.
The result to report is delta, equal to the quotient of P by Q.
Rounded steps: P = 115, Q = 2.04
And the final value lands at 56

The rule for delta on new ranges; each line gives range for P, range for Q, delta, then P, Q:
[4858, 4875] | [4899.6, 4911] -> 51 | 107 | 2.08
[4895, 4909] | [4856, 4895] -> 60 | 122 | 2.04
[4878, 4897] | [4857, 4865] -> 58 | 116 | 1.98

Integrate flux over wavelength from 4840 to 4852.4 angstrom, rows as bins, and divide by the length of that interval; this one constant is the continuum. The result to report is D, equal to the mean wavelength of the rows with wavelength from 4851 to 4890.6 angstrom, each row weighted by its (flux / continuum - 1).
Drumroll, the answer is 4868.5 angstrom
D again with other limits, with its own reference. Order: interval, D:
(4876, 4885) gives 4878.7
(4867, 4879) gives 4874.3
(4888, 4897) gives 4891.0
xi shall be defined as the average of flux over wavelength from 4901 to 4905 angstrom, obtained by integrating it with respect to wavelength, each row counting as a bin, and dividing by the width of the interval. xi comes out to 117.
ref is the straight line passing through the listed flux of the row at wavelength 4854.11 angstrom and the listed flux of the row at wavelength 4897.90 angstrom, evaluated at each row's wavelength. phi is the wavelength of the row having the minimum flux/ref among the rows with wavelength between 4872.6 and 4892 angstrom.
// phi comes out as 4891.14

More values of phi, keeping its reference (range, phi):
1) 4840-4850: 4846.29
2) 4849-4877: 4860.82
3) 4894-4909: 4903.54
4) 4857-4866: 4860.82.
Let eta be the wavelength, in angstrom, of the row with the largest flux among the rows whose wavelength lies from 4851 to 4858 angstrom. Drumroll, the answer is 4856.35 angstrom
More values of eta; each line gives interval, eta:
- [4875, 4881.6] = 4881.01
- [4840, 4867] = 4849.64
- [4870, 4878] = 4874.27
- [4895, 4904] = 4897.90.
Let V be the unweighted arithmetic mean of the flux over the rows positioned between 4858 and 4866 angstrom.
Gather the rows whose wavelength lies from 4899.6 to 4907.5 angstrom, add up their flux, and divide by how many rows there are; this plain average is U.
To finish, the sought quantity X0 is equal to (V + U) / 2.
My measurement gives 108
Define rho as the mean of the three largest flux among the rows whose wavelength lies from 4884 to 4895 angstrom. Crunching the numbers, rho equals 122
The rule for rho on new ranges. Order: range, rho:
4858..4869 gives 116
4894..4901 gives 129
